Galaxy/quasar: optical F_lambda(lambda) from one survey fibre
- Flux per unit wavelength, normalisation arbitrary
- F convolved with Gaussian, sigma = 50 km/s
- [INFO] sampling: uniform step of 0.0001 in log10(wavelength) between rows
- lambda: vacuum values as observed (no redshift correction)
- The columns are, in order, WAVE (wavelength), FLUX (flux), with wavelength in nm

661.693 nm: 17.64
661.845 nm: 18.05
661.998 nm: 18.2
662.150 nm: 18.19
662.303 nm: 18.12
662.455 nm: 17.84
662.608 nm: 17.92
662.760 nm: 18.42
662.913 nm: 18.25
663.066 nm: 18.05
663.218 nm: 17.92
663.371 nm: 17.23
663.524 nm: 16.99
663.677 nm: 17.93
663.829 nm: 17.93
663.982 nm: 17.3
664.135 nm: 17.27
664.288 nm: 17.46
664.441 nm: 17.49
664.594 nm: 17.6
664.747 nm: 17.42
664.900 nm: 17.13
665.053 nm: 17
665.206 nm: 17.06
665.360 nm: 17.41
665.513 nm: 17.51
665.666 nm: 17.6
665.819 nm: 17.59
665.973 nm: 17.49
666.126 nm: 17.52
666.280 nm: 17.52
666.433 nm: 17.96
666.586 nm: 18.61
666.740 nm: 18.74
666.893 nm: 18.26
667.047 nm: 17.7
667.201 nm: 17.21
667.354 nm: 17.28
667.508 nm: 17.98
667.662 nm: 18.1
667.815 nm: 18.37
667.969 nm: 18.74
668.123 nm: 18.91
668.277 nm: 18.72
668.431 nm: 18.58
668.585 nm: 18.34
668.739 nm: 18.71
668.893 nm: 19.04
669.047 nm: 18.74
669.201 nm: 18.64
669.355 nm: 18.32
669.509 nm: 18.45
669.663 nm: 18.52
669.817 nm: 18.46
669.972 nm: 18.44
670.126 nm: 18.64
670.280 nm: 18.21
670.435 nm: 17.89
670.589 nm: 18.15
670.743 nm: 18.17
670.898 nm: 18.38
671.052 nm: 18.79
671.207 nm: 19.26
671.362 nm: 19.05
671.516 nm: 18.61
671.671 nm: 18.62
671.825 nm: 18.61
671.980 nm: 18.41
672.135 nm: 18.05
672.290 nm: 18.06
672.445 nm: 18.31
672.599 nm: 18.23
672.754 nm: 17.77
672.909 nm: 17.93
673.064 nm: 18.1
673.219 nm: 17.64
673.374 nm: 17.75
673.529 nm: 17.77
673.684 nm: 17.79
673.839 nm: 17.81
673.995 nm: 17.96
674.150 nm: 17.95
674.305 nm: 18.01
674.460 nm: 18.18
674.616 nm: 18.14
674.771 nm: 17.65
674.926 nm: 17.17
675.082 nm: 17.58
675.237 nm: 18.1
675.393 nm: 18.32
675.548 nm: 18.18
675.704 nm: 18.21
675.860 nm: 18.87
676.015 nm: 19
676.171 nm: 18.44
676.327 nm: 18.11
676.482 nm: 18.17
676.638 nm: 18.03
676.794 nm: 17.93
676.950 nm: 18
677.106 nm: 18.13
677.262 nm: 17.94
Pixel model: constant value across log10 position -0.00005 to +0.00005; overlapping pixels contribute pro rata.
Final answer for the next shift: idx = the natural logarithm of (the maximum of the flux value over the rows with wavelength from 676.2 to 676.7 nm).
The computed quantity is 2.90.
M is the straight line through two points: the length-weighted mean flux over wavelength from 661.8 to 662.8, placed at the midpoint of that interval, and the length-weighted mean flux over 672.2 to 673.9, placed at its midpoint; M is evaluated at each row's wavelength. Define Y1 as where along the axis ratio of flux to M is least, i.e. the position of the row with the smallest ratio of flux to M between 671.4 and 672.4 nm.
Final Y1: 672.135 nm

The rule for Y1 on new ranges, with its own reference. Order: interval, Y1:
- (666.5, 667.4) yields 667.201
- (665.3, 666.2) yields 665.360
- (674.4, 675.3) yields 674.926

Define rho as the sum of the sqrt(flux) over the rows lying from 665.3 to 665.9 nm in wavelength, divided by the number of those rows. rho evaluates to 4.19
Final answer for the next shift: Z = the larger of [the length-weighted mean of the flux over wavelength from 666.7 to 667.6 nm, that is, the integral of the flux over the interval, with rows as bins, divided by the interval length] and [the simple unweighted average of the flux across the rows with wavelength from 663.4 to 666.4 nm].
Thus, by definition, 17.8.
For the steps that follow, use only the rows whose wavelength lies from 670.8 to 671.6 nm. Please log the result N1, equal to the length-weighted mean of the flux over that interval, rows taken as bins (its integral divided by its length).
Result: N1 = 18.8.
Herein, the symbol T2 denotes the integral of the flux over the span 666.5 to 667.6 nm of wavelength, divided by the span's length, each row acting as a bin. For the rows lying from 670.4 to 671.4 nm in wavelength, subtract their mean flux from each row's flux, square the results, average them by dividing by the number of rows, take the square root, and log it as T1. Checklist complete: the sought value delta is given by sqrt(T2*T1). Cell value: 2.92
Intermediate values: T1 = 0.475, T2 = 17.97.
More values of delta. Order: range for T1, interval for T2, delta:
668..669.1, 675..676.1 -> 1.95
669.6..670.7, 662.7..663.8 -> 2.07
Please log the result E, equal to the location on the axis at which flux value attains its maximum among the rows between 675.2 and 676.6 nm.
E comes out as 676.015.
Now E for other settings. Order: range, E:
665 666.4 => 665.666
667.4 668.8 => 668.123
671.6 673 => 671.671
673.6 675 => 674.460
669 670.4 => 669.047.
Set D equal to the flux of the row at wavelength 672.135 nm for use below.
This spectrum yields 18.05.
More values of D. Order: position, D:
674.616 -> 18.14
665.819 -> 17.59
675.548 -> 18.18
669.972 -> 18.44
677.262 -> 17.94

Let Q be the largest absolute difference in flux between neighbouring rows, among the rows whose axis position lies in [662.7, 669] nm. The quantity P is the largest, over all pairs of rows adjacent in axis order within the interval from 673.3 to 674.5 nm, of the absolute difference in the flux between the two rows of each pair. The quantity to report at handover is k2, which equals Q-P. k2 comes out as 0.8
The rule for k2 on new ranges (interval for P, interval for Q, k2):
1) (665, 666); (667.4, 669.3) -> 0.0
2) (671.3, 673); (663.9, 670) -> 0.2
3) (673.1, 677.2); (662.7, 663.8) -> 0.3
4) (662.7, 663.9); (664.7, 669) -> -0.2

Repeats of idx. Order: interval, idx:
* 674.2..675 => 2.90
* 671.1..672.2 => 2.96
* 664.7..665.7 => 2.87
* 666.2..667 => 2.93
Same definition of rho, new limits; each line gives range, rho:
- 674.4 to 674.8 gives 4.24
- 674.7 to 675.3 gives 4.20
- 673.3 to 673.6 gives 4.21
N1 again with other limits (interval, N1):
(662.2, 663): 18.1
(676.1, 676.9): 18.1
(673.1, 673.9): 17.8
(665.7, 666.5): 17.6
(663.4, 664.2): 17.5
